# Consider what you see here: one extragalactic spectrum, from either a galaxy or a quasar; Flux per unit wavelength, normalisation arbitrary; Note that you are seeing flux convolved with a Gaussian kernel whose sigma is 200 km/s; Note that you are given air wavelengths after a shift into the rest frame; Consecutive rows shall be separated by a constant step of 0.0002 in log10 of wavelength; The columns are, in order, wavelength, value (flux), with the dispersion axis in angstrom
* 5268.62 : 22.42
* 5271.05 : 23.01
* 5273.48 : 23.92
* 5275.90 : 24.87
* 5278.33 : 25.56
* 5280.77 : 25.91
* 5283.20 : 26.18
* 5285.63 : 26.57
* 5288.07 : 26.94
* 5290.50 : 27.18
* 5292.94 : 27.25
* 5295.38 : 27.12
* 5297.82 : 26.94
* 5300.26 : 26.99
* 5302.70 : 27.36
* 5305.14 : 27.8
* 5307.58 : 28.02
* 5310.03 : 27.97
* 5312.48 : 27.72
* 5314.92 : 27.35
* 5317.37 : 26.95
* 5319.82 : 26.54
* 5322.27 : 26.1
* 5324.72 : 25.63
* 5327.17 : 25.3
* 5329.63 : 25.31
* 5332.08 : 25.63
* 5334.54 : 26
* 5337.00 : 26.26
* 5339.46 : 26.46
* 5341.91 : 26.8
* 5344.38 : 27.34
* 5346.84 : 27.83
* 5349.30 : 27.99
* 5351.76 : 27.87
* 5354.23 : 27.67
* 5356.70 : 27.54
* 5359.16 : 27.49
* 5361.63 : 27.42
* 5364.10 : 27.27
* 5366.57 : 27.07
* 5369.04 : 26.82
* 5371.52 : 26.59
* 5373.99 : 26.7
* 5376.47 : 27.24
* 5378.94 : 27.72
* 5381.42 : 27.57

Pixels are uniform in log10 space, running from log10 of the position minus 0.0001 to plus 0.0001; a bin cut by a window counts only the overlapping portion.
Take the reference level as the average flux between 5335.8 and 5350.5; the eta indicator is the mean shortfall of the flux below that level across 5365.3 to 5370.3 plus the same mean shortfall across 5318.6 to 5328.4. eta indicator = 1.4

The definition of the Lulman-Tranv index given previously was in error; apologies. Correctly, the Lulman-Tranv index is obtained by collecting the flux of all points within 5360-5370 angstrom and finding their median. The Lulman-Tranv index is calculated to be 27.2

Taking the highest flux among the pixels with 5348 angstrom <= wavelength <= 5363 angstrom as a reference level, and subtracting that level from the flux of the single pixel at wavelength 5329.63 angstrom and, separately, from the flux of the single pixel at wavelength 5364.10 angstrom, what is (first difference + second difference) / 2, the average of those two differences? -1.7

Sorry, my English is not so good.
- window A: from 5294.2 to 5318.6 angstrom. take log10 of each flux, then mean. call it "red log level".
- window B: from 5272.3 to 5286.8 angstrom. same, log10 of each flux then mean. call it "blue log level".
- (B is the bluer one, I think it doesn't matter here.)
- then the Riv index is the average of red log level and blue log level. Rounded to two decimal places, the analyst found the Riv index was 1.42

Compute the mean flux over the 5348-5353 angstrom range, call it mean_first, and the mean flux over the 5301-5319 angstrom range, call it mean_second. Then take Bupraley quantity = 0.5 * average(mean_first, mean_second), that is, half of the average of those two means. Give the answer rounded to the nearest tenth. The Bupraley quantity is 13.9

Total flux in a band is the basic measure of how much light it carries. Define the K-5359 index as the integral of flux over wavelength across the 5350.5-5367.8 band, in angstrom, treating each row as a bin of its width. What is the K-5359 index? 475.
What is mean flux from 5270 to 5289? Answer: 25.4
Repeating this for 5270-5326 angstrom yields 26.5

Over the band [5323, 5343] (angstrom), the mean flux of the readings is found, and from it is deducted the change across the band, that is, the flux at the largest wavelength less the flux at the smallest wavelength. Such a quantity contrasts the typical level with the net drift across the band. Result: 24.8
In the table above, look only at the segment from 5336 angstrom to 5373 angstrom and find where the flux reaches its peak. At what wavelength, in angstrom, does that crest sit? 5349.30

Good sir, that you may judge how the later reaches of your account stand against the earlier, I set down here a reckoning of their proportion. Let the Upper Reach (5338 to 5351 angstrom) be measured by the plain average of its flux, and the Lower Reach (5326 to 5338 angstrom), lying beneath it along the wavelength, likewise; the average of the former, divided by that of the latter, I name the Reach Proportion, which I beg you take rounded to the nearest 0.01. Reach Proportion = 1.06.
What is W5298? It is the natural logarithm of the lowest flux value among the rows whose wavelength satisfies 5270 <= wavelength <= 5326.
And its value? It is 3.14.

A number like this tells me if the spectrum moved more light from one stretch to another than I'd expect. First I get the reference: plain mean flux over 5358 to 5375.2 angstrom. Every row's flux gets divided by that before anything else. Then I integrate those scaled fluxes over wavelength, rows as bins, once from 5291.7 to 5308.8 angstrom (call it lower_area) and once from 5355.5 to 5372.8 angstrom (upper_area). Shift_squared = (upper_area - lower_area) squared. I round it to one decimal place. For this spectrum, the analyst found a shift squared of 0.0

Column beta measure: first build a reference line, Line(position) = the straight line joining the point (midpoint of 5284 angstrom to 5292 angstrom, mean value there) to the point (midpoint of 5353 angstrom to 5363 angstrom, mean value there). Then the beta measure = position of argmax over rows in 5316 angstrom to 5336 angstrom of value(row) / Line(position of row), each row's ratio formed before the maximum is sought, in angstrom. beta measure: 5317.37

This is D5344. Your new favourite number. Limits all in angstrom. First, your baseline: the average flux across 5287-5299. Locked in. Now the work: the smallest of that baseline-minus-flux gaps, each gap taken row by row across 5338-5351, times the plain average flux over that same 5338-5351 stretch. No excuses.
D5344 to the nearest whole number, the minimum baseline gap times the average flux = -25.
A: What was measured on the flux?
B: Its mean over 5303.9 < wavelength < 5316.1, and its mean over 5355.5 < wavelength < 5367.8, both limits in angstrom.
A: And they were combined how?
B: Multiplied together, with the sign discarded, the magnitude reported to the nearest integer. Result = 760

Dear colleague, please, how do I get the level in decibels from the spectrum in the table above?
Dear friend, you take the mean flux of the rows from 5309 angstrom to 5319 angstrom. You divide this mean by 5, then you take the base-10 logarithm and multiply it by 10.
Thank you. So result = 7.40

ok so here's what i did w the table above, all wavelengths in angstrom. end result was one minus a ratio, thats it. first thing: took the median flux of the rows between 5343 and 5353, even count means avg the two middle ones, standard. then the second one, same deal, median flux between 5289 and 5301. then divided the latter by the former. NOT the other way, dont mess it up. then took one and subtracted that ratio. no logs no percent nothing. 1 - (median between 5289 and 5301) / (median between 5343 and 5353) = 0.026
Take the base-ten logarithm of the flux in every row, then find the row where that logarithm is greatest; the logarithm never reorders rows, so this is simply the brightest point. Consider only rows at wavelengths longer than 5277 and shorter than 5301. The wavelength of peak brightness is 5292.94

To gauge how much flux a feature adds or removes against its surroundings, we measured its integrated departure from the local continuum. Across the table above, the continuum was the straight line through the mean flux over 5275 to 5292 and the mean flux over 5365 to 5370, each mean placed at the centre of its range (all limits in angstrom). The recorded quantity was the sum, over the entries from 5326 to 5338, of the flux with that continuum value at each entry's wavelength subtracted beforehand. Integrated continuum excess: -5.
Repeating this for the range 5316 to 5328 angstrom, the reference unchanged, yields -2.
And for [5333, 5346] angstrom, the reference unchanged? -1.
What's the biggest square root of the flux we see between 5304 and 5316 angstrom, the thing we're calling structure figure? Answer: 5.29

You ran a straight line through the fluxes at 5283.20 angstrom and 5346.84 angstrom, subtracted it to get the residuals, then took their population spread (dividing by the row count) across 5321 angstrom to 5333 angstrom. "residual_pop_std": 0.35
